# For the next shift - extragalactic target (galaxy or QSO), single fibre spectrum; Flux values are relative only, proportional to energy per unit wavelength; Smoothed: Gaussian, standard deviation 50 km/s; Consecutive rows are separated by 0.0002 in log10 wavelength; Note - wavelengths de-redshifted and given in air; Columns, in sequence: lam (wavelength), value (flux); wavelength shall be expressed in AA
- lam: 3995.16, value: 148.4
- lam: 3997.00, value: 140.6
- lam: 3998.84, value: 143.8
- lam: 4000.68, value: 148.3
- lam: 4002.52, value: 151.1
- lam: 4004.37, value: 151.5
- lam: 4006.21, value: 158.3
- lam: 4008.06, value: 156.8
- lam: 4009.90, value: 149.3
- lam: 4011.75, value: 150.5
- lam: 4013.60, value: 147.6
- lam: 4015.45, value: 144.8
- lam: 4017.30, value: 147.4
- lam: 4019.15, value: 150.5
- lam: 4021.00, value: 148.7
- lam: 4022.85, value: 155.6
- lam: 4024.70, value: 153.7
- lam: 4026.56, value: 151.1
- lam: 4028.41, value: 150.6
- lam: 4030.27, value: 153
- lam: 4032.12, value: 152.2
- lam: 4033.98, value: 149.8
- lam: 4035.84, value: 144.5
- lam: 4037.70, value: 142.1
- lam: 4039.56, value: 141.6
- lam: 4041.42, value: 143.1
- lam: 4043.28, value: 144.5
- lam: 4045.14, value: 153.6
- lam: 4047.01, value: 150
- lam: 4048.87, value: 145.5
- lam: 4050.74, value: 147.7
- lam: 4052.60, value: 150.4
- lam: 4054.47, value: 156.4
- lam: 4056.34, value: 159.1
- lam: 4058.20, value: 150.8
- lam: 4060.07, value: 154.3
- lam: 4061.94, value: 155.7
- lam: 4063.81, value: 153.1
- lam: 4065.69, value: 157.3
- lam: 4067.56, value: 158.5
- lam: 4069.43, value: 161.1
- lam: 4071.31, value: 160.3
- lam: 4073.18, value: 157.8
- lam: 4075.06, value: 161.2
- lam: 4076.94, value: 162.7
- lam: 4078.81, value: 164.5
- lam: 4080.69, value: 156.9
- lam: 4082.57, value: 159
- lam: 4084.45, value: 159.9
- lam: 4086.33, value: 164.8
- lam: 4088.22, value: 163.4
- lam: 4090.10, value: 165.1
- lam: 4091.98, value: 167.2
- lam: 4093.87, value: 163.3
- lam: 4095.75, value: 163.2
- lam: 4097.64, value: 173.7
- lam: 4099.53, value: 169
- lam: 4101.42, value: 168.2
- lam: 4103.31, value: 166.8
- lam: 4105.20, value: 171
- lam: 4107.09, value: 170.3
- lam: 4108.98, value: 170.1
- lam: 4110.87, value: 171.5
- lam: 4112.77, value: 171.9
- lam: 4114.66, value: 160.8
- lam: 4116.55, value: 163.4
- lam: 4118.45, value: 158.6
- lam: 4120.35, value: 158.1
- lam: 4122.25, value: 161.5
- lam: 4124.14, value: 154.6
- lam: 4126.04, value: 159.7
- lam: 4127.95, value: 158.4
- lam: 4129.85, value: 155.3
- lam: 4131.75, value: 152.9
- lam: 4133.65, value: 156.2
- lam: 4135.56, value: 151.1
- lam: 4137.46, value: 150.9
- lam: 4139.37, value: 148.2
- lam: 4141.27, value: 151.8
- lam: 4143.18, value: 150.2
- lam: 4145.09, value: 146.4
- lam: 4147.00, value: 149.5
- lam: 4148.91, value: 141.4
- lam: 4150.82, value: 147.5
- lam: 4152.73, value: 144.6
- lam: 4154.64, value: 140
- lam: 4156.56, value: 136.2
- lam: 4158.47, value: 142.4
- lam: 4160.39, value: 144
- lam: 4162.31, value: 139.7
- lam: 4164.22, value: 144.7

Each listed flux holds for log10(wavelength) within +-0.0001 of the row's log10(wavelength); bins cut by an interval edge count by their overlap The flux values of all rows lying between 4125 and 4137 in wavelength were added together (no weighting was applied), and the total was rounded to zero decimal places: 934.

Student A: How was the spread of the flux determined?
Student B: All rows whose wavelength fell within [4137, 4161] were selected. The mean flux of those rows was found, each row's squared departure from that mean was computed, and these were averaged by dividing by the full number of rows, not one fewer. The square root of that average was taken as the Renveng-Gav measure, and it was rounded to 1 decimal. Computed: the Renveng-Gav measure 4.5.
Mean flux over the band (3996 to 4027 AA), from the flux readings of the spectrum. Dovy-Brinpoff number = 150.0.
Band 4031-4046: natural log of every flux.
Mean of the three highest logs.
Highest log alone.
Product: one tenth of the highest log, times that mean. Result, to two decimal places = 2.53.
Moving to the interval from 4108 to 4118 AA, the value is 2.65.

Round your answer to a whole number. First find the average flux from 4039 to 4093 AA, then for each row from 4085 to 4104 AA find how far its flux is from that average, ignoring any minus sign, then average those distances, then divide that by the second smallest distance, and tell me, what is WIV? 1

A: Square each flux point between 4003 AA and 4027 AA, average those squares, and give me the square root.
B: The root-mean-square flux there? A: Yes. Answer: 151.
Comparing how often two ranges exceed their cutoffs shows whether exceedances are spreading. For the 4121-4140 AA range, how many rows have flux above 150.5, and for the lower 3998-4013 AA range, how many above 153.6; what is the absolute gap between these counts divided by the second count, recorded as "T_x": 3.50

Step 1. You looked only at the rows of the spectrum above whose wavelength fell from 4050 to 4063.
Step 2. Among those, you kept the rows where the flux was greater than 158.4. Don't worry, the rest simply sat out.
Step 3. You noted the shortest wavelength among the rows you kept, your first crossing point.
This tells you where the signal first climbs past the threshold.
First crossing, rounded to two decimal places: 4056.34 AA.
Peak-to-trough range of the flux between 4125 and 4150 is 18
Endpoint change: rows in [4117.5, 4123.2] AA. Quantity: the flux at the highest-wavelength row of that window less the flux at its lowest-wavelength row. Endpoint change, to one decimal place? 2.9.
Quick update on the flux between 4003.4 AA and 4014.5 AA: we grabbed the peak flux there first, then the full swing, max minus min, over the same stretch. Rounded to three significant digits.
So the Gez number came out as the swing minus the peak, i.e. -148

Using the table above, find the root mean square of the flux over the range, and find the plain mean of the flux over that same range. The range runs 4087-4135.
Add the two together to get 328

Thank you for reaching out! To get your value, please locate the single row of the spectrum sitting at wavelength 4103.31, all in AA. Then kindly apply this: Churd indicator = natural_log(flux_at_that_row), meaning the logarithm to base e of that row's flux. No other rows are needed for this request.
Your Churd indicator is 5.12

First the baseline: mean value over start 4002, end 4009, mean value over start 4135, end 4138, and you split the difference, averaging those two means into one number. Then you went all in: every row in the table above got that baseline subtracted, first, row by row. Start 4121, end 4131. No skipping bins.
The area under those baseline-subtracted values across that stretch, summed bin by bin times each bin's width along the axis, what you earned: 49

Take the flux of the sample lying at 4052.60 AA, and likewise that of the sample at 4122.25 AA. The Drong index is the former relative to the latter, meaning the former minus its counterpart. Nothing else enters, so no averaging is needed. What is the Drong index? -11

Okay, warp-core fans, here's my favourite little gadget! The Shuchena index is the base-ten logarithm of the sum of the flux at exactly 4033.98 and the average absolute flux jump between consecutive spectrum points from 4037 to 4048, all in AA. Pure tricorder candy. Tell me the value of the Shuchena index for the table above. 2.18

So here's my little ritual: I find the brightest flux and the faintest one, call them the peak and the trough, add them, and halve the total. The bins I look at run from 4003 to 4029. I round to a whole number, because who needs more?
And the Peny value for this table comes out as 152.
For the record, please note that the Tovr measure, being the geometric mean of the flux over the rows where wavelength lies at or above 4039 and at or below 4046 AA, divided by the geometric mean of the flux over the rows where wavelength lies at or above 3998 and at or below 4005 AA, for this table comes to 0.98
